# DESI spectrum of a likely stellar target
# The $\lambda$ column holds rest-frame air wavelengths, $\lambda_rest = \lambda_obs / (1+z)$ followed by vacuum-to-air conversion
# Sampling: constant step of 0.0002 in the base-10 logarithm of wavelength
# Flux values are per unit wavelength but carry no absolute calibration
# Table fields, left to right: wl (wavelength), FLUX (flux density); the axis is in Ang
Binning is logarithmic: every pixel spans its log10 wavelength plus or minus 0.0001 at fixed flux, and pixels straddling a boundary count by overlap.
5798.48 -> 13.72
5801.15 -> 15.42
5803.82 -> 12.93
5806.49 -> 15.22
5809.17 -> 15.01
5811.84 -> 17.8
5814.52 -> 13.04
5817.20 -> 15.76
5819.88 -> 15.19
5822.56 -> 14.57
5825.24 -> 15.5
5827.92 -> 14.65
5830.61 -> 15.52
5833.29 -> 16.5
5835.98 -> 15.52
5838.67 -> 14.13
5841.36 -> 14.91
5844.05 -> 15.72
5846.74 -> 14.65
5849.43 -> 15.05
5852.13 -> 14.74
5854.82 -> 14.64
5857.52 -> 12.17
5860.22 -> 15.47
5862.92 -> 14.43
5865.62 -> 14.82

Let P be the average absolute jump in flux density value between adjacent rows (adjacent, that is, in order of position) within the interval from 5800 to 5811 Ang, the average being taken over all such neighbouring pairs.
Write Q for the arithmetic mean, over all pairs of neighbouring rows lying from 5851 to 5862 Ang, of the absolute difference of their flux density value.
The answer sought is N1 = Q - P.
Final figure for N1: 0.3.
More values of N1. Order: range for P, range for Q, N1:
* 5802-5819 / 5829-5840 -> -1.4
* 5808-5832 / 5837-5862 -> -0.6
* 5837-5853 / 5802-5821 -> 1.5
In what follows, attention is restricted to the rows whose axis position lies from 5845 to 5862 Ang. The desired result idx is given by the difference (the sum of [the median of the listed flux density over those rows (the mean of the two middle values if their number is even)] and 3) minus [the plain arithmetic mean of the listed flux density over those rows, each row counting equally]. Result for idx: 3.24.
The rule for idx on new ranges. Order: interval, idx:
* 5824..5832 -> 3.28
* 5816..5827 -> 3.09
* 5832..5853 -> 2.83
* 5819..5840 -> 3.15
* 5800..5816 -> 3.21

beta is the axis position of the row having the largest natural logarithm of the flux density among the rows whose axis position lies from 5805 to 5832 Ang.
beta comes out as 5811.84 Ang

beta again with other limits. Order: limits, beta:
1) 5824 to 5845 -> 5833.29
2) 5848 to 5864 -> 5860.22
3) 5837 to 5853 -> 5844.05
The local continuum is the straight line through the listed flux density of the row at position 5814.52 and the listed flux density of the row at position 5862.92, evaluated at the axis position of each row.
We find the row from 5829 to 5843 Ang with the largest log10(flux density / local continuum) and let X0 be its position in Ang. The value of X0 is 5833.29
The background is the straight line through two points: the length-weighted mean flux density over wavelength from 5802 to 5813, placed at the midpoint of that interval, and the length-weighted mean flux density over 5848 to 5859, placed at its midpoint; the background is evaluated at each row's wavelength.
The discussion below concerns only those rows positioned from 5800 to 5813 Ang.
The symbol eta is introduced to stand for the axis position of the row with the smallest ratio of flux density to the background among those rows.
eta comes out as 5803.82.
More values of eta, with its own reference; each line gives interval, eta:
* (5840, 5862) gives 5857.52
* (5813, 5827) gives 5814.52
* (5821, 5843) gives 5838.67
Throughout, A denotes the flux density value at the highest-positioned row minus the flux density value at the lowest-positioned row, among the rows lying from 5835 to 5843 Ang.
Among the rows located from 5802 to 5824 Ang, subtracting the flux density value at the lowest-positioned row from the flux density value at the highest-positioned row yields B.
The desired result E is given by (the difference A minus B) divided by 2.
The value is -1.1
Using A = -0.6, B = 2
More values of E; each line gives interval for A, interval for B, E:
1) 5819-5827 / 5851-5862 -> -0.2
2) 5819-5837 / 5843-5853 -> 0.7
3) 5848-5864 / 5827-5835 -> -1.2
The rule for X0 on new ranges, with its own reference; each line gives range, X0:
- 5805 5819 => 5811.84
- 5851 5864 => 5860.22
